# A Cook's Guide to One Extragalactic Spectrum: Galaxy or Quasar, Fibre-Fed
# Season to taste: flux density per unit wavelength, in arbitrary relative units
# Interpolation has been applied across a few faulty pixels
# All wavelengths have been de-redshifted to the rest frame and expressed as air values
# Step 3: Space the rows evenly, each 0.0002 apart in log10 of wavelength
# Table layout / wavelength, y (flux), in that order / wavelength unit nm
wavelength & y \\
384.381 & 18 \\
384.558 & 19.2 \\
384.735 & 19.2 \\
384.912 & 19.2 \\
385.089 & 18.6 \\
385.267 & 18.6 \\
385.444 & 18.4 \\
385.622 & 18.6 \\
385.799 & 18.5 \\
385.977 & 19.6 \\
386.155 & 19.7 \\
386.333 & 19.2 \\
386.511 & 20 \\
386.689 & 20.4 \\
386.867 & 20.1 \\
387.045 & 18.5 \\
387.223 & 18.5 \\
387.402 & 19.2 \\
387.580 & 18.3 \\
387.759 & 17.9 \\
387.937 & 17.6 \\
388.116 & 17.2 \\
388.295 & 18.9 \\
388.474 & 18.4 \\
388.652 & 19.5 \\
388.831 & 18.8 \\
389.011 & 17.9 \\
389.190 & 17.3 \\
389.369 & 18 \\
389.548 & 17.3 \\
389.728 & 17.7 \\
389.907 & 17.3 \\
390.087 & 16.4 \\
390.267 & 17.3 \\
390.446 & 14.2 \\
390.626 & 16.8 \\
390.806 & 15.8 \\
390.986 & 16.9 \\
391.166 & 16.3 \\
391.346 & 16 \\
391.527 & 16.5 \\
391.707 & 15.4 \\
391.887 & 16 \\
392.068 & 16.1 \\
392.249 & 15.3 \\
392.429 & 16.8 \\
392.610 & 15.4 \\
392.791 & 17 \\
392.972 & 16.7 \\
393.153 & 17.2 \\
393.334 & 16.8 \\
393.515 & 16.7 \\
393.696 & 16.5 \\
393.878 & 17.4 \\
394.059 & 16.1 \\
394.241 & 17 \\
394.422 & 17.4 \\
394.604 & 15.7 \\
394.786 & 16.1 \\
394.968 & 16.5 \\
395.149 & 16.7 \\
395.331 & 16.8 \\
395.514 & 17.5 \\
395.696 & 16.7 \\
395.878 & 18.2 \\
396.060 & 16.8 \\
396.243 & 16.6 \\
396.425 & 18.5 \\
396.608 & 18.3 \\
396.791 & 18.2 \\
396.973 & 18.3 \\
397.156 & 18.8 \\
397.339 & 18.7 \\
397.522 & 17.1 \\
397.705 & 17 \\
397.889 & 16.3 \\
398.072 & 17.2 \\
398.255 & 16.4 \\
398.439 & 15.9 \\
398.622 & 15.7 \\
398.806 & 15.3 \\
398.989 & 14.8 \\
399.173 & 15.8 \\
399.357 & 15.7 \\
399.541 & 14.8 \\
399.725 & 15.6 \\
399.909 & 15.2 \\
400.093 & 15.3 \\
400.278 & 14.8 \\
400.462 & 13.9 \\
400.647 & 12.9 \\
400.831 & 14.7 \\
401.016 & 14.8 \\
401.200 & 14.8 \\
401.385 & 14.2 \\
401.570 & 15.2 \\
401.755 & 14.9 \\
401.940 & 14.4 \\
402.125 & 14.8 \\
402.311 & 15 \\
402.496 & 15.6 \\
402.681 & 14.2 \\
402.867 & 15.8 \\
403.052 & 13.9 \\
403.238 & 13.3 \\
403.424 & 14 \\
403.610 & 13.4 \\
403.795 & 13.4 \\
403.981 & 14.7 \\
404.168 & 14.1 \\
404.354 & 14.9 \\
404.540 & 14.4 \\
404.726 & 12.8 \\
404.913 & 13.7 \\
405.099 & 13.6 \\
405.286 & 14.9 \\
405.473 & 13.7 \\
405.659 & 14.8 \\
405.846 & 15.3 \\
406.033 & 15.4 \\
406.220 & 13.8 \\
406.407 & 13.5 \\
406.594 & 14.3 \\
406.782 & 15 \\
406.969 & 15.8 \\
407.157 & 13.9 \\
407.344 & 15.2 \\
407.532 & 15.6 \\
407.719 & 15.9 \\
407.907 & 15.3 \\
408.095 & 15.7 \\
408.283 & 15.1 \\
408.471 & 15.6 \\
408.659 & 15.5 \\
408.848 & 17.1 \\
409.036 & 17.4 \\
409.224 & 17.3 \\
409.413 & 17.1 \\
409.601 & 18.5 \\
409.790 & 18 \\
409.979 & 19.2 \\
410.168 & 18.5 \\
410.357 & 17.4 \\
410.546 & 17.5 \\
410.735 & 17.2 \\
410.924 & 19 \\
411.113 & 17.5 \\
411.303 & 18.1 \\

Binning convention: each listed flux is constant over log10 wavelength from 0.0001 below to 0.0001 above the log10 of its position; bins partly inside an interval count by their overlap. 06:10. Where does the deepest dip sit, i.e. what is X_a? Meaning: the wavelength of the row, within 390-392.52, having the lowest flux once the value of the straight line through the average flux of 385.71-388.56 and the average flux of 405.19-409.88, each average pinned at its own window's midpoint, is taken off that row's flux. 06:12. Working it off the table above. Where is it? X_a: 390.446 nm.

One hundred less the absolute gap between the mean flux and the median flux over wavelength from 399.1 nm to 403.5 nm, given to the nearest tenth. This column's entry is 99.9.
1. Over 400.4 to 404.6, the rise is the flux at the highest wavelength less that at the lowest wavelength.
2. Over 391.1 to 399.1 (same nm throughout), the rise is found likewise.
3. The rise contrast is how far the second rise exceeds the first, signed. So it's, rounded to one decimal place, -2.0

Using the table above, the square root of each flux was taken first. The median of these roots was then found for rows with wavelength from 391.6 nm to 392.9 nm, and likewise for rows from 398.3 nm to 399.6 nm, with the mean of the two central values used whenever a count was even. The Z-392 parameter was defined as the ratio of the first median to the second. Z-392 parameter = 1.010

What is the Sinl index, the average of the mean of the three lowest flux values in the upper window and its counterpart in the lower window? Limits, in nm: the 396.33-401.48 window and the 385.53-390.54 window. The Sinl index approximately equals 14.8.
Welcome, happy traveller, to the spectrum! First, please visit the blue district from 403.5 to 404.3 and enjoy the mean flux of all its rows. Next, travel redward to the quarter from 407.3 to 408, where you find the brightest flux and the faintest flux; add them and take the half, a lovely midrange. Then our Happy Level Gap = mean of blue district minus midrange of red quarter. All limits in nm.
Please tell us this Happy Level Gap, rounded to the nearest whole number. -2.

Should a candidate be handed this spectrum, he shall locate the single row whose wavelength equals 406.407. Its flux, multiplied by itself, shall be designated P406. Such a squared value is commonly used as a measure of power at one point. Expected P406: 182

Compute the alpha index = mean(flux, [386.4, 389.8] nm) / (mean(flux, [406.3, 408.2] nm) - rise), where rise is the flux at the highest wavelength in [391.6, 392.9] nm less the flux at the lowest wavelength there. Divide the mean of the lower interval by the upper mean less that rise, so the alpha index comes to 1.38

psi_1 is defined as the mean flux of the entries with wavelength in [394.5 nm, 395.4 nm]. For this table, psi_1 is 16.4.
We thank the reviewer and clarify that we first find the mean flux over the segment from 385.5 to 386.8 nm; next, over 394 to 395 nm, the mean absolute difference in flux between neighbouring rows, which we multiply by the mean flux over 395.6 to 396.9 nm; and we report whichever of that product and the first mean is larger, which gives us 19.4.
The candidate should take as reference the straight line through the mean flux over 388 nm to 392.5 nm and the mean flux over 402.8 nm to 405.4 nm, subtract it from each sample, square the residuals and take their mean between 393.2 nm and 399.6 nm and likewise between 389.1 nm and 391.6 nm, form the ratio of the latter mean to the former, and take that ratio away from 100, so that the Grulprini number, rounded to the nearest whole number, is 100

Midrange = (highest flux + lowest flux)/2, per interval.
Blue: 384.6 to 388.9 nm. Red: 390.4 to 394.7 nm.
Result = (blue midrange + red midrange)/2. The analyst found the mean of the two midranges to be 17.3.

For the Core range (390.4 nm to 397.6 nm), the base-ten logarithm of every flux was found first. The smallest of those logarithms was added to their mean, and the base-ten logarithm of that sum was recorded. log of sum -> 0.376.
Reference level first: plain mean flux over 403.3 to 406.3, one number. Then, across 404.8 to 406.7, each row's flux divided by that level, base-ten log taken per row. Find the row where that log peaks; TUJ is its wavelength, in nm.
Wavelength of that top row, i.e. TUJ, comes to 406.033 nm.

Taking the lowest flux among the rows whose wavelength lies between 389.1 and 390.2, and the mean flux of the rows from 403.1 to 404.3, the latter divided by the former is 0.84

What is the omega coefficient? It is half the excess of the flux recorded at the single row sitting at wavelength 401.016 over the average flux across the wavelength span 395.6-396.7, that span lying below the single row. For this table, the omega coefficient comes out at -1.4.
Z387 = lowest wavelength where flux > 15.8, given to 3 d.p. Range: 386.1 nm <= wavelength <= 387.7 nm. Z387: 386.155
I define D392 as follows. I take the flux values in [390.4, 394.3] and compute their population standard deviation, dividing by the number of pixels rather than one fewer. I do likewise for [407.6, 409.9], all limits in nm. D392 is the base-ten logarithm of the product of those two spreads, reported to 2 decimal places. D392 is -0.09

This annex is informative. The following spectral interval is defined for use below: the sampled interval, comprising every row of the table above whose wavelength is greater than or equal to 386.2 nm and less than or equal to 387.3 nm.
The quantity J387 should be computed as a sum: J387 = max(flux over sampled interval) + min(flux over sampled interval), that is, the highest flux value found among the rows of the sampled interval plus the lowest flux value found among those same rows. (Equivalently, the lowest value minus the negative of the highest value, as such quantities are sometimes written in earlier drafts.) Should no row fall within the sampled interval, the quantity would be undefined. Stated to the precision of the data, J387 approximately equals 39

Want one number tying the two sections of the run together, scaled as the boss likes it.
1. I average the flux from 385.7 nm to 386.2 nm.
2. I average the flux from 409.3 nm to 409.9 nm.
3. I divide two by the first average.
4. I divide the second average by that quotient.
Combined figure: 172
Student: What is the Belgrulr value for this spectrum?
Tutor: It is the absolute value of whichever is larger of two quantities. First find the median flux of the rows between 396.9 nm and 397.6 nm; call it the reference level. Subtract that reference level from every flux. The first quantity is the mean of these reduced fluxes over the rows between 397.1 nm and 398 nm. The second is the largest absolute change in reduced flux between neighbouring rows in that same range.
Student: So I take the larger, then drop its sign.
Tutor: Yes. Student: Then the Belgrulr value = 1.60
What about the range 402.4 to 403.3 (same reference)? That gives 1.90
